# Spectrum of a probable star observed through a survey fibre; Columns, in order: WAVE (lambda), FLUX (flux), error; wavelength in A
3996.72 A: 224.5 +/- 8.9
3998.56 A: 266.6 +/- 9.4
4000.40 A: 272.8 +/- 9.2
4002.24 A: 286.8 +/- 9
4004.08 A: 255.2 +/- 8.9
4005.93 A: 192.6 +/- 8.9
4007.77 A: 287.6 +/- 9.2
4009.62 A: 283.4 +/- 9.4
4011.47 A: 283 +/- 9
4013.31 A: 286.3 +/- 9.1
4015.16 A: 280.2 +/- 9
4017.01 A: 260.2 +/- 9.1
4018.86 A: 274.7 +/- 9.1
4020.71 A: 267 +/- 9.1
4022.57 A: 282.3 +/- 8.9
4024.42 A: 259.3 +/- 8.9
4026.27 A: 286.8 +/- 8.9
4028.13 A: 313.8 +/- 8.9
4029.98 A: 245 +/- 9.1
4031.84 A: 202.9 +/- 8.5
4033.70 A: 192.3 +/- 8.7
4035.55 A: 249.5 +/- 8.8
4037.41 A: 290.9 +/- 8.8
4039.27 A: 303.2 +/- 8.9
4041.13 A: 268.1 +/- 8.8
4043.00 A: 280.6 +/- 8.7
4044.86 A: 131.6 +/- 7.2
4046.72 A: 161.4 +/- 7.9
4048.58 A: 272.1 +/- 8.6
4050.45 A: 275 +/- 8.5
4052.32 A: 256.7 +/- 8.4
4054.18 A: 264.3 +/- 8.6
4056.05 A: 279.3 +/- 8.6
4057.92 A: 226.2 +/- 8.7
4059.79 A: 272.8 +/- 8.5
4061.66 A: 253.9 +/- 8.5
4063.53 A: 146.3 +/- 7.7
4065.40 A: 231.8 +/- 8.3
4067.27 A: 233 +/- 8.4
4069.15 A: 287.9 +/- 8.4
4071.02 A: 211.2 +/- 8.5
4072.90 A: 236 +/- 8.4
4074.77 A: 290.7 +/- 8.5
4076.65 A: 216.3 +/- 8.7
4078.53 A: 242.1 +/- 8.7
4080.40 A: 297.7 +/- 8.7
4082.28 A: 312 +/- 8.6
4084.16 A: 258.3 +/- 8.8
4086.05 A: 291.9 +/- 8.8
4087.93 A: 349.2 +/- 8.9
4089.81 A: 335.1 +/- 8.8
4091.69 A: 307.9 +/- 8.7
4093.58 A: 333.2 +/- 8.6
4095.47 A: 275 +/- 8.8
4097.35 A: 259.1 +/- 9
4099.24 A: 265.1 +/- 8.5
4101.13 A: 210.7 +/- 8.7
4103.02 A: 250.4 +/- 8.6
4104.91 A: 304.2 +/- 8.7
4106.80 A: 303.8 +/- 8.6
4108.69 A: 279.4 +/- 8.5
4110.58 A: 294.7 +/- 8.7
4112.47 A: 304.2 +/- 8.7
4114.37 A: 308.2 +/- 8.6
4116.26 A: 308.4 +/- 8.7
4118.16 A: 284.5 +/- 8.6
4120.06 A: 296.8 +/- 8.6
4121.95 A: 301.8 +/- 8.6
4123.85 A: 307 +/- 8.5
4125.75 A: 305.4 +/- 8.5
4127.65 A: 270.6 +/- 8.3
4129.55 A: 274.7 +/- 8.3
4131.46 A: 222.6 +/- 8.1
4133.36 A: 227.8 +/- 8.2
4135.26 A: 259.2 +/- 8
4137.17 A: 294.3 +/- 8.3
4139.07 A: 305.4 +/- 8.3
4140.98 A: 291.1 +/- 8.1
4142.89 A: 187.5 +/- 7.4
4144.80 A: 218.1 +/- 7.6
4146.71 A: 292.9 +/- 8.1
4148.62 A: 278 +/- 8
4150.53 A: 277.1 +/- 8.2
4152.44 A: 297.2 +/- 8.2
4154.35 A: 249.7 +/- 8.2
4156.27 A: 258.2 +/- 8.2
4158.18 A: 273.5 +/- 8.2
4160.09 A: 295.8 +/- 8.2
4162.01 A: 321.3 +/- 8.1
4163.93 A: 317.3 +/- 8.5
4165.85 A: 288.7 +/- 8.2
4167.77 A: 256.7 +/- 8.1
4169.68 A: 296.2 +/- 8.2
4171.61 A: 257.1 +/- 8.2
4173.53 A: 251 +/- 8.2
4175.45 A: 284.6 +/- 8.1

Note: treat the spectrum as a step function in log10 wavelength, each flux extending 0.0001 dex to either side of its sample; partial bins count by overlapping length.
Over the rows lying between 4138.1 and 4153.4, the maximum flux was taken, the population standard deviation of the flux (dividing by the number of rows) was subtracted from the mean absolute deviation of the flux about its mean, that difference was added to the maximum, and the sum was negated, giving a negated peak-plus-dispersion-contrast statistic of -299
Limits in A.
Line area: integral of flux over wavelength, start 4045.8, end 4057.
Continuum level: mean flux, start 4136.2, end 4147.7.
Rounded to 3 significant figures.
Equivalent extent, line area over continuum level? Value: 10.6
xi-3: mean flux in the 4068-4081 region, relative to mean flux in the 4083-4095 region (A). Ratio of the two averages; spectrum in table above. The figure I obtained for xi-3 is 0.81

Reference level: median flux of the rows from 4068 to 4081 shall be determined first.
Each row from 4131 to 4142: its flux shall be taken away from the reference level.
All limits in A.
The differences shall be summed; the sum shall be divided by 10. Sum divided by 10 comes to -15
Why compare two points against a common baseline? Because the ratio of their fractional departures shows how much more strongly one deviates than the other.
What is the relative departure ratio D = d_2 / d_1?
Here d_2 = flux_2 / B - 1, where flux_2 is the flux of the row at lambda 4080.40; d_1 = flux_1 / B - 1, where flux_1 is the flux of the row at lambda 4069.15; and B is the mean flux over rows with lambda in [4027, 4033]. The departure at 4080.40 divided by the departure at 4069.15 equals 1.3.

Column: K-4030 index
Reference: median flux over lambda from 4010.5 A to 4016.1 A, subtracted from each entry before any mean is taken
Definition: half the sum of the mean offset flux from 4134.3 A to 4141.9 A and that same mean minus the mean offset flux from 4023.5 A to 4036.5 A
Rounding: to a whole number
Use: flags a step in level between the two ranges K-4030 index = 21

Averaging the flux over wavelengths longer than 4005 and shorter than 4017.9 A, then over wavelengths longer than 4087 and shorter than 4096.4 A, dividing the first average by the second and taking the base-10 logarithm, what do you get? -0.078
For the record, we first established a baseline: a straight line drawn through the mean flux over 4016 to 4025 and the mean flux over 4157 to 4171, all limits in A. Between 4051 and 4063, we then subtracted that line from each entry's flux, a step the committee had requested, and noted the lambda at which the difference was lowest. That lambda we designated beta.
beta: 4057.92 A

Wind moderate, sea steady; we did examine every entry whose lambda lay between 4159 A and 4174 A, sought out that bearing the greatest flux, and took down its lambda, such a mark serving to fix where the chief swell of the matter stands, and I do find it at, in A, 4162.01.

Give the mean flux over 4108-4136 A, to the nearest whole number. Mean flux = 283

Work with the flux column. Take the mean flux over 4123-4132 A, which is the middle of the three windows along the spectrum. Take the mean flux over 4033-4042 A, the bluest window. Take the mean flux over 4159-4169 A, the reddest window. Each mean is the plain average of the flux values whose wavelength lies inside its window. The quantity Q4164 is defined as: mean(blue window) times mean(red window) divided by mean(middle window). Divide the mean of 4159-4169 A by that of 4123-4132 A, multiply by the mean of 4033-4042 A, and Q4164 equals 280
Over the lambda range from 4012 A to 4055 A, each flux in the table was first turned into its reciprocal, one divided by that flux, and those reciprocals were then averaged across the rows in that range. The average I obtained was 0.0041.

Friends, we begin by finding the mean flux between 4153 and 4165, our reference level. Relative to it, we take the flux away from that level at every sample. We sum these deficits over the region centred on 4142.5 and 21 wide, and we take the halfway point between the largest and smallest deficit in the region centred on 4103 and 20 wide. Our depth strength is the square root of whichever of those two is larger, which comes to 15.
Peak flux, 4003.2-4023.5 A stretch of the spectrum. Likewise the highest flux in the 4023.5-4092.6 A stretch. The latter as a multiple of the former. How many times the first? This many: 1.21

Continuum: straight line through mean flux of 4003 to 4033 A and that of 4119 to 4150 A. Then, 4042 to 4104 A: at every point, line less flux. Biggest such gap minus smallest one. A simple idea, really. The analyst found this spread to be 216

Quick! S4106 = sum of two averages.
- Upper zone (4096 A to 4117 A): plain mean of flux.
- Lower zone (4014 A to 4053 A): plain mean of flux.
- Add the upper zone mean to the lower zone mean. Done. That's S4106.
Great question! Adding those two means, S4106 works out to 536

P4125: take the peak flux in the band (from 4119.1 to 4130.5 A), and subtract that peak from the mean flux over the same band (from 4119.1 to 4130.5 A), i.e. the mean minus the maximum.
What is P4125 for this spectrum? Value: -14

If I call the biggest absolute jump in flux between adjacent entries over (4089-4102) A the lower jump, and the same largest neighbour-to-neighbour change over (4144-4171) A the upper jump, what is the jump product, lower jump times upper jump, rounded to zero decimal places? 4353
